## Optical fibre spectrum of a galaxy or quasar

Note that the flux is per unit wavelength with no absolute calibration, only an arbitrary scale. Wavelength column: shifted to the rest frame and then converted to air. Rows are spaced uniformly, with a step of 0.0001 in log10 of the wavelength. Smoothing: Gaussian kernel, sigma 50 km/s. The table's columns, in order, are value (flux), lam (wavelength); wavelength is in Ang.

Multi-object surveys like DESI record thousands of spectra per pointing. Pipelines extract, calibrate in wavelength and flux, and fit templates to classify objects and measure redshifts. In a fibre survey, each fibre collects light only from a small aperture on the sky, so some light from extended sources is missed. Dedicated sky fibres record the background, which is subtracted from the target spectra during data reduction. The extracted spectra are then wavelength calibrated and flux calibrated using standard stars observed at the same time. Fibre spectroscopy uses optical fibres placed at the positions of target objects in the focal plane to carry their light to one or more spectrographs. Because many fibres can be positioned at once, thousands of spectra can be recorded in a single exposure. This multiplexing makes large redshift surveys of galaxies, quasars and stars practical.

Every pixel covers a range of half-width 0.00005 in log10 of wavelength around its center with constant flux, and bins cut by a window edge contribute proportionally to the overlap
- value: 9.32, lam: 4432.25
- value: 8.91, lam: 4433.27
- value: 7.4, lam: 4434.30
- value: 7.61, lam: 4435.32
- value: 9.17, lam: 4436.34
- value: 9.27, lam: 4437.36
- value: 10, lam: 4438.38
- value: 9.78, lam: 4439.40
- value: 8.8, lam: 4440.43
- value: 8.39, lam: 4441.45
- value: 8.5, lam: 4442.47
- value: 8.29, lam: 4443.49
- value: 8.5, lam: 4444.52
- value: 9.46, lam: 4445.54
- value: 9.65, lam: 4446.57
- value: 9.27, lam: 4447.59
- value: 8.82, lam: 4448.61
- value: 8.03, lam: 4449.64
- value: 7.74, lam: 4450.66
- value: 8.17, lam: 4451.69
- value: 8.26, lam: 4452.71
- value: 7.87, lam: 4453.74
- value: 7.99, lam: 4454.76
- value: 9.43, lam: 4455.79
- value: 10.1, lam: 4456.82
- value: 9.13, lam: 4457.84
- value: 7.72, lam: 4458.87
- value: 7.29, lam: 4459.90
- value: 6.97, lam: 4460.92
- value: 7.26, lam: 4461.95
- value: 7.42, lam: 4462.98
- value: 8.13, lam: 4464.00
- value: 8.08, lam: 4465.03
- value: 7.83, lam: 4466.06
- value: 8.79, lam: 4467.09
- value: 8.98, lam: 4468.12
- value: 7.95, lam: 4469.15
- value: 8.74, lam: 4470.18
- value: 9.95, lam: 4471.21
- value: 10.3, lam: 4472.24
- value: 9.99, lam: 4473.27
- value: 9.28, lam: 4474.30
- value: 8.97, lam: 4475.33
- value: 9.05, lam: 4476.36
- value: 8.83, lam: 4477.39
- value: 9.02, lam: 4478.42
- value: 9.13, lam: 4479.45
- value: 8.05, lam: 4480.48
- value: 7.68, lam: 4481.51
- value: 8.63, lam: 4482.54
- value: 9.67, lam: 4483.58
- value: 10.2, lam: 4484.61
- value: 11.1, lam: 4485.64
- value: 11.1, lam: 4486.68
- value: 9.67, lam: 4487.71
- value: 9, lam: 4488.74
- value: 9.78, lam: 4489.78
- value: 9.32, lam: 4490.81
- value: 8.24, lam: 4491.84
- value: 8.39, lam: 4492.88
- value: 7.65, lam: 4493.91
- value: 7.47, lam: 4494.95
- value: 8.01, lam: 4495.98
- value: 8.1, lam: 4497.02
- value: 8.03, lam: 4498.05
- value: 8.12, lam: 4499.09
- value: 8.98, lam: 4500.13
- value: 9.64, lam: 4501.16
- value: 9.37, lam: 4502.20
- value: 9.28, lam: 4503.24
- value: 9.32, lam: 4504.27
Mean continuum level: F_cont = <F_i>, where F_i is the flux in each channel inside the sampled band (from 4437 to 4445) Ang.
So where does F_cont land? 8.9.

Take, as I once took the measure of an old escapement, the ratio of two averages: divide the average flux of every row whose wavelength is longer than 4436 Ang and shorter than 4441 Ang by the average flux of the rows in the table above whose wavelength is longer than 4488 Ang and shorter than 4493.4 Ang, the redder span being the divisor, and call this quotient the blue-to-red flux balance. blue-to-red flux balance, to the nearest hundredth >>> 1.05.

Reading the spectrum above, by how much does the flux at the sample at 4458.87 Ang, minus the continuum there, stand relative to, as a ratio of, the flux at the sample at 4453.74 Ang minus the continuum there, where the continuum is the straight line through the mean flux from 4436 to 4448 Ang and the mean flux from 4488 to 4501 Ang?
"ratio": 1.1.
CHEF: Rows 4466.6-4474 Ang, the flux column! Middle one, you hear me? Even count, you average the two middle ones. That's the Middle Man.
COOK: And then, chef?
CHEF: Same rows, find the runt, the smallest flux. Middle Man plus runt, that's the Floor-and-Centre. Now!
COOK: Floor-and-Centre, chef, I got 16.9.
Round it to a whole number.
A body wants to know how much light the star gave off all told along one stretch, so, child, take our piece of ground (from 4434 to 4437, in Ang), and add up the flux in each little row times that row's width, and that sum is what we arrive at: 25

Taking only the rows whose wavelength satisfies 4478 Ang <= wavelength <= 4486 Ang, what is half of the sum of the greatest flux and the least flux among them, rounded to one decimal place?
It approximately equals 9.4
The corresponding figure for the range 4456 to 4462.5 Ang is 8.5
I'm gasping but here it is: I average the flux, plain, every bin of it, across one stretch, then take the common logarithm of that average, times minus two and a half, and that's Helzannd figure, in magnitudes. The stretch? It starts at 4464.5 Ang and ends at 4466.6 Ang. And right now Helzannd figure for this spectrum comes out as -2.25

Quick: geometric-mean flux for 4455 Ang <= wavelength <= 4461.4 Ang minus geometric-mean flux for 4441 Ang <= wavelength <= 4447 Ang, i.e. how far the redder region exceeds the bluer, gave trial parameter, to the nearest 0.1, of -0.4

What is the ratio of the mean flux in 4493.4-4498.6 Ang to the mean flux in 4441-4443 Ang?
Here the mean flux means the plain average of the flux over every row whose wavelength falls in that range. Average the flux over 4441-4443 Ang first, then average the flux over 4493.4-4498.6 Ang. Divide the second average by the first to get 0.93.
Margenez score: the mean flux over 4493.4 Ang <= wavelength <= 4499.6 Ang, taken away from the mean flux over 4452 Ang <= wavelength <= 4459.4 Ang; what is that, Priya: 0.7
